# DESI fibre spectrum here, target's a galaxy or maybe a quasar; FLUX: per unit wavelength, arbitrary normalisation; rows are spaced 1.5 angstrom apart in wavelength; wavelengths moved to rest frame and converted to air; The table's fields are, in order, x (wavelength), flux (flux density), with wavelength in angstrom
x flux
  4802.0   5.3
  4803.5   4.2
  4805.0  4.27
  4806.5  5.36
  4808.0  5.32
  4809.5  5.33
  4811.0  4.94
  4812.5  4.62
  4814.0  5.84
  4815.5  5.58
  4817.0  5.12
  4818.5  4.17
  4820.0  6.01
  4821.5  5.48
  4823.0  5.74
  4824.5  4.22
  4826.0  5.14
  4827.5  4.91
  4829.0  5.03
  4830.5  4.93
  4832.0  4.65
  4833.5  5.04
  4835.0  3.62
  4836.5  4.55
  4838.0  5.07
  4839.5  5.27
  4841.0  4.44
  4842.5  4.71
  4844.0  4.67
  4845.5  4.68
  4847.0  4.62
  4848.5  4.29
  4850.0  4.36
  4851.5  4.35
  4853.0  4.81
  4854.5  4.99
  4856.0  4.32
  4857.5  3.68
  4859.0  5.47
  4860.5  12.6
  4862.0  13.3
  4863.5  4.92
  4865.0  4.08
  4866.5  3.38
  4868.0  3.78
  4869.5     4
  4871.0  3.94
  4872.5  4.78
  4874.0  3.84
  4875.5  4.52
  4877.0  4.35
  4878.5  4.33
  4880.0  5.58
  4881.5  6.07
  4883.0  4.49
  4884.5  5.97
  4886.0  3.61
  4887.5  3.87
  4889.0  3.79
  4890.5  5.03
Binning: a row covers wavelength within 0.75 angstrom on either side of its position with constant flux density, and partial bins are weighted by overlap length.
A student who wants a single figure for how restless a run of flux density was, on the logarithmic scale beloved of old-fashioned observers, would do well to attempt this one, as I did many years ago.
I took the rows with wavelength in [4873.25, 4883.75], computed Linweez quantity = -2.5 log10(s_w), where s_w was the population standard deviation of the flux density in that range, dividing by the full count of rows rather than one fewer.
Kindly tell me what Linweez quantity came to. 0.3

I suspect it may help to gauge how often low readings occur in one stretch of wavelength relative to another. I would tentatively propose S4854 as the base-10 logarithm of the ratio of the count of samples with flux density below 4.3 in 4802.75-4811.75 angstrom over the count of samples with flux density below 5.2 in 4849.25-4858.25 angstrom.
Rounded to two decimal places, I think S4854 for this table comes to -0.48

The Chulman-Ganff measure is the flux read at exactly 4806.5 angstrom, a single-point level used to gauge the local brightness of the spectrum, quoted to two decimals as 5.36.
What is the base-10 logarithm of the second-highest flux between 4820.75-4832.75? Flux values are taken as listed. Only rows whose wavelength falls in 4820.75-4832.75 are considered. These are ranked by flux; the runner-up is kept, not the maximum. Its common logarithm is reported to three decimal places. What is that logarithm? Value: 0.739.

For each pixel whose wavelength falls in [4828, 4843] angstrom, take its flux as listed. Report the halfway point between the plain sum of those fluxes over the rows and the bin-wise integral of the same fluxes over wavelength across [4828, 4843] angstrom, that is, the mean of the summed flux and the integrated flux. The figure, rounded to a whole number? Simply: 59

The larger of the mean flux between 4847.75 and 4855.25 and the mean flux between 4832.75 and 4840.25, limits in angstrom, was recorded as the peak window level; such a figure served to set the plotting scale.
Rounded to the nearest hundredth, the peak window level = 4.71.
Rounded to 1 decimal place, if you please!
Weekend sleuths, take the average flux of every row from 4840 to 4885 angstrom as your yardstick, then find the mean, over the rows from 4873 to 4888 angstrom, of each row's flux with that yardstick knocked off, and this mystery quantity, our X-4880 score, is -0.4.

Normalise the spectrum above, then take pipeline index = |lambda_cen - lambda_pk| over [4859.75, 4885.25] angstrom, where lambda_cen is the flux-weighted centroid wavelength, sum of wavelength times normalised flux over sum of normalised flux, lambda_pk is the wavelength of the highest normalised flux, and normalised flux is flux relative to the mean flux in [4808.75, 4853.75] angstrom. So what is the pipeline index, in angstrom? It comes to 9.0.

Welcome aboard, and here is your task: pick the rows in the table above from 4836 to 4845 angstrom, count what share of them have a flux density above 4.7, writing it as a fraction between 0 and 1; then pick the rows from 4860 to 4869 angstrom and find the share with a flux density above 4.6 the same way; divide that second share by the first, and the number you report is 1.0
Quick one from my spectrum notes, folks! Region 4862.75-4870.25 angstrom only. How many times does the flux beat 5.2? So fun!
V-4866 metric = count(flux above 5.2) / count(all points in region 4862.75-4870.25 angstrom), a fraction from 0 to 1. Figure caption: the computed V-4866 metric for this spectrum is 0.00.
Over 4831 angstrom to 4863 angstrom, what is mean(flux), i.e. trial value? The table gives 5.40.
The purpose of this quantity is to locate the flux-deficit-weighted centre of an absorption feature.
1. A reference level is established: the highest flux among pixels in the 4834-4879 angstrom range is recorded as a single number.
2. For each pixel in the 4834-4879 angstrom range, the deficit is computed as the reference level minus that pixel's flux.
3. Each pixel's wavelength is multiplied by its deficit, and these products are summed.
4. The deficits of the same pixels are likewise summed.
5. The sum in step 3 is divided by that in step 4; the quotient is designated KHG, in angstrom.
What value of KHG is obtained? 4856.7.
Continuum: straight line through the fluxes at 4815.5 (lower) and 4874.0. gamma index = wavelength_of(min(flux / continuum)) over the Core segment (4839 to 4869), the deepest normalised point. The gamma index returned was 4866.5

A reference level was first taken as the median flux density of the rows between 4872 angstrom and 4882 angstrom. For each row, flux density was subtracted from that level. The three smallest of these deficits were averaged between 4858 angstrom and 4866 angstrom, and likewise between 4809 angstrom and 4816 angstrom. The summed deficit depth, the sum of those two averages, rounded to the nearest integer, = -7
